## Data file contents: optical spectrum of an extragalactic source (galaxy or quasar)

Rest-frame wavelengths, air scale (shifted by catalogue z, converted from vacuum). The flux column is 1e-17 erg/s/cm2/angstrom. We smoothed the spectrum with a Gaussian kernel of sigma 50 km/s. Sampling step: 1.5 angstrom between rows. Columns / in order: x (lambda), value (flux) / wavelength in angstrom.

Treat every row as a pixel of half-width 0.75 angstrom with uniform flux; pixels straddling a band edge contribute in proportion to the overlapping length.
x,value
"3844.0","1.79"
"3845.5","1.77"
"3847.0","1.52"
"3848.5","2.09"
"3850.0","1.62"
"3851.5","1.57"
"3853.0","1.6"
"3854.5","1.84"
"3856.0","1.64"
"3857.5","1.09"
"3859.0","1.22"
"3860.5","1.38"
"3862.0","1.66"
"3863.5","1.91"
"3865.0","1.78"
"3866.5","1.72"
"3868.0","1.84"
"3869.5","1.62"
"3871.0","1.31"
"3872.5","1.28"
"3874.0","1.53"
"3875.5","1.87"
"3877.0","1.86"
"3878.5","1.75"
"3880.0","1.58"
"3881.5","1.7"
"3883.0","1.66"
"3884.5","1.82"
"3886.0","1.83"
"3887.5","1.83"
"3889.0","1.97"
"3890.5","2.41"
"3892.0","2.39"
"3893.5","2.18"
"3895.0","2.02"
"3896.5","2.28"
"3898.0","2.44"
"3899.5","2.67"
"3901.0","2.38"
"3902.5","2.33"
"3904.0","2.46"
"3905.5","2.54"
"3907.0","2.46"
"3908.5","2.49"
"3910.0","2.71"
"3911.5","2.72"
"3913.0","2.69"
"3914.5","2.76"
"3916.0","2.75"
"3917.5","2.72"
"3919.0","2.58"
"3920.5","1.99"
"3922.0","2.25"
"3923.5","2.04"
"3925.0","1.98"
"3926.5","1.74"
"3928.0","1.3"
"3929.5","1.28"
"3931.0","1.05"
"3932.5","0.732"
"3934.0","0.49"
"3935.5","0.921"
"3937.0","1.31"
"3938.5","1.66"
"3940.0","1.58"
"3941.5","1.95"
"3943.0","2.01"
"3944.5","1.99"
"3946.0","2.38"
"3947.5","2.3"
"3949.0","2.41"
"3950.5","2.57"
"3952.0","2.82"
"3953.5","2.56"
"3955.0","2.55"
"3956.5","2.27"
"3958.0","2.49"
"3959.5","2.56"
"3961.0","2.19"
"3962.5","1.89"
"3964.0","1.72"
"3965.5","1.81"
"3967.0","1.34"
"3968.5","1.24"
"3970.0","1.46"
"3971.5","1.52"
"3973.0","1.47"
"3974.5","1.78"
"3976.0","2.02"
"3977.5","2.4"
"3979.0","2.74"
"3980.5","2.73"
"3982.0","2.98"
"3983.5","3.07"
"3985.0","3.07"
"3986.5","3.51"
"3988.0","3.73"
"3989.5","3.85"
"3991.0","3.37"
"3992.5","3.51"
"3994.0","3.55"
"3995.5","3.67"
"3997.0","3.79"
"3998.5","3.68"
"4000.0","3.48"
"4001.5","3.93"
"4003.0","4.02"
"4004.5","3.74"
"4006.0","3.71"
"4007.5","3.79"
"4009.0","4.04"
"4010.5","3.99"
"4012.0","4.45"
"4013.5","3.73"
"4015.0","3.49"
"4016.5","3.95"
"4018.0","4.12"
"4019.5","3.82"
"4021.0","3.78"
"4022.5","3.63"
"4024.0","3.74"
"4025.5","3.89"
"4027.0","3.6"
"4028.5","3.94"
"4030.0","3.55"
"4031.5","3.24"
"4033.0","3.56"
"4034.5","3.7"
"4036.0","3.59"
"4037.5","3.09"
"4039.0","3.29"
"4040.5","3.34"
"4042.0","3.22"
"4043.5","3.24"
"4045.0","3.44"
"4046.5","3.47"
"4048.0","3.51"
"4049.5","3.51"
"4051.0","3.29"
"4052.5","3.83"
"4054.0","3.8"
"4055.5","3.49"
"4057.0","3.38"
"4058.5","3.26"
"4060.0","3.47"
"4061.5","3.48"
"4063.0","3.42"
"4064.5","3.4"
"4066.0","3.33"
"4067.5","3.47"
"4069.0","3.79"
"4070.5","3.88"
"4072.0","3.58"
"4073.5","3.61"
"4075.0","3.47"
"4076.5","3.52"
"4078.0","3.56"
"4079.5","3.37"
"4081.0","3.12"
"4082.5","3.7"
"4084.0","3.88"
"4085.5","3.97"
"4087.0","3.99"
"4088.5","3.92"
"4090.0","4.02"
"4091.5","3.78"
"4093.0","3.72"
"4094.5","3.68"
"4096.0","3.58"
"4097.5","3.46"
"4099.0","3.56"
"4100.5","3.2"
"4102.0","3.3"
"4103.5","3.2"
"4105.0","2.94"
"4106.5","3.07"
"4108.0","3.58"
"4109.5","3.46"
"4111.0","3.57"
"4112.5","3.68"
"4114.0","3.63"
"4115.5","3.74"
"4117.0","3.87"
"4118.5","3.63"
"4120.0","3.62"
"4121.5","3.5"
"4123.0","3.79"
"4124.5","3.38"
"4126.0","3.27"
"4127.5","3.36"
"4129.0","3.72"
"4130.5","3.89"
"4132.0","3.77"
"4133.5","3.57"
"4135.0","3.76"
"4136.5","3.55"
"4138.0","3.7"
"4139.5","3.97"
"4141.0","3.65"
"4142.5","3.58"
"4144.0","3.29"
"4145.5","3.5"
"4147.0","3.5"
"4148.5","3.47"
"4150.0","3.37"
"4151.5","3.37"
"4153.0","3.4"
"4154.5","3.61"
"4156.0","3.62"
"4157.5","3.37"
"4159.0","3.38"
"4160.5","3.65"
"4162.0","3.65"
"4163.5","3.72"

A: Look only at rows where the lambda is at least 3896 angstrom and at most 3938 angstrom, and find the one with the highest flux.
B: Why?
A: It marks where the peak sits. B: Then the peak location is 3914.5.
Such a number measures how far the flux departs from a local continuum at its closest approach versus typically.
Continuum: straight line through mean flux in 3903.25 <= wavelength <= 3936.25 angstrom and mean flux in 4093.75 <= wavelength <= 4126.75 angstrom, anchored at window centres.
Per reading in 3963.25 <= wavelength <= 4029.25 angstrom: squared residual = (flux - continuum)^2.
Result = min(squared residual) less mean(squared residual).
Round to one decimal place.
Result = -1.0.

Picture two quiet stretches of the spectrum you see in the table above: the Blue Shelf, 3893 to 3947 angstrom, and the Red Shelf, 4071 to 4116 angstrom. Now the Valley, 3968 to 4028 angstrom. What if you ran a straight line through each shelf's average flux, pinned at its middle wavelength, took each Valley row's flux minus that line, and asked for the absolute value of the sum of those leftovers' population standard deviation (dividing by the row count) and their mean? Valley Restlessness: 1.3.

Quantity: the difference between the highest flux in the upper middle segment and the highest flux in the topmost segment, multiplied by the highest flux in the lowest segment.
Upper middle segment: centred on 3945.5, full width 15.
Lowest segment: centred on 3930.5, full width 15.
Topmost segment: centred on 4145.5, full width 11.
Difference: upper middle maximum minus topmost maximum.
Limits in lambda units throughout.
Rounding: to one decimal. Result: -1.7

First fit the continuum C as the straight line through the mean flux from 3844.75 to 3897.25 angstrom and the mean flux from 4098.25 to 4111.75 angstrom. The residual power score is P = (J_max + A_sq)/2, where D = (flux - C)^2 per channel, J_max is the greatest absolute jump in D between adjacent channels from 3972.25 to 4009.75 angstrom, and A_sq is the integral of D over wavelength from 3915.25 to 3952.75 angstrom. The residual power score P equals 10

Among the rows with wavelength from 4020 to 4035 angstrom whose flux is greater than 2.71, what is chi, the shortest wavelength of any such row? 4021.0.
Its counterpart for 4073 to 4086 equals 4073.5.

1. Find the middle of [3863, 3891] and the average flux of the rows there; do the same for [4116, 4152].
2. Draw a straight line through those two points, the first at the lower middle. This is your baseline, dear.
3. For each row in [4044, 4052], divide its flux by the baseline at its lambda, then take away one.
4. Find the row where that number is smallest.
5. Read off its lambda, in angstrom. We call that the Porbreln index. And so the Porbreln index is 4051.0 angstrom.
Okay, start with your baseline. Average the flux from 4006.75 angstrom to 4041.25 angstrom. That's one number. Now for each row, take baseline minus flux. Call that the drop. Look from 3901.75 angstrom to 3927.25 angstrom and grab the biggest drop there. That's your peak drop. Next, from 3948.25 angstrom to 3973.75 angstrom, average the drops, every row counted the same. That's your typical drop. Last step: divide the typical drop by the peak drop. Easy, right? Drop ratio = 0.84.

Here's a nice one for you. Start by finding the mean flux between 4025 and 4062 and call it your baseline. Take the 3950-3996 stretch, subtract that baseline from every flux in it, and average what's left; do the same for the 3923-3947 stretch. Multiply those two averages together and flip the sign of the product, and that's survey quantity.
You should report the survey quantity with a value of -1.88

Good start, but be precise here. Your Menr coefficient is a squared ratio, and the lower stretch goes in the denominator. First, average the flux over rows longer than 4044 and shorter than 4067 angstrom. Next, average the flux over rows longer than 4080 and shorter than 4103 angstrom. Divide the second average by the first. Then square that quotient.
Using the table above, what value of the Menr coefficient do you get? 1.11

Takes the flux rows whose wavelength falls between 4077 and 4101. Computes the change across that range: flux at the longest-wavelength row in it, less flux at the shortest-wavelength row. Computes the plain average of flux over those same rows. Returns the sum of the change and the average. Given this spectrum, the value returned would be 3.30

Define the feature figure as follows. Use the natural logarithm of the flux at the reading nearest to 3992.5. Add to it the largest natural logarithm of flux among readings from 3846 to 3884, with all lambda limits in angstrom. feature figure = 2.0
